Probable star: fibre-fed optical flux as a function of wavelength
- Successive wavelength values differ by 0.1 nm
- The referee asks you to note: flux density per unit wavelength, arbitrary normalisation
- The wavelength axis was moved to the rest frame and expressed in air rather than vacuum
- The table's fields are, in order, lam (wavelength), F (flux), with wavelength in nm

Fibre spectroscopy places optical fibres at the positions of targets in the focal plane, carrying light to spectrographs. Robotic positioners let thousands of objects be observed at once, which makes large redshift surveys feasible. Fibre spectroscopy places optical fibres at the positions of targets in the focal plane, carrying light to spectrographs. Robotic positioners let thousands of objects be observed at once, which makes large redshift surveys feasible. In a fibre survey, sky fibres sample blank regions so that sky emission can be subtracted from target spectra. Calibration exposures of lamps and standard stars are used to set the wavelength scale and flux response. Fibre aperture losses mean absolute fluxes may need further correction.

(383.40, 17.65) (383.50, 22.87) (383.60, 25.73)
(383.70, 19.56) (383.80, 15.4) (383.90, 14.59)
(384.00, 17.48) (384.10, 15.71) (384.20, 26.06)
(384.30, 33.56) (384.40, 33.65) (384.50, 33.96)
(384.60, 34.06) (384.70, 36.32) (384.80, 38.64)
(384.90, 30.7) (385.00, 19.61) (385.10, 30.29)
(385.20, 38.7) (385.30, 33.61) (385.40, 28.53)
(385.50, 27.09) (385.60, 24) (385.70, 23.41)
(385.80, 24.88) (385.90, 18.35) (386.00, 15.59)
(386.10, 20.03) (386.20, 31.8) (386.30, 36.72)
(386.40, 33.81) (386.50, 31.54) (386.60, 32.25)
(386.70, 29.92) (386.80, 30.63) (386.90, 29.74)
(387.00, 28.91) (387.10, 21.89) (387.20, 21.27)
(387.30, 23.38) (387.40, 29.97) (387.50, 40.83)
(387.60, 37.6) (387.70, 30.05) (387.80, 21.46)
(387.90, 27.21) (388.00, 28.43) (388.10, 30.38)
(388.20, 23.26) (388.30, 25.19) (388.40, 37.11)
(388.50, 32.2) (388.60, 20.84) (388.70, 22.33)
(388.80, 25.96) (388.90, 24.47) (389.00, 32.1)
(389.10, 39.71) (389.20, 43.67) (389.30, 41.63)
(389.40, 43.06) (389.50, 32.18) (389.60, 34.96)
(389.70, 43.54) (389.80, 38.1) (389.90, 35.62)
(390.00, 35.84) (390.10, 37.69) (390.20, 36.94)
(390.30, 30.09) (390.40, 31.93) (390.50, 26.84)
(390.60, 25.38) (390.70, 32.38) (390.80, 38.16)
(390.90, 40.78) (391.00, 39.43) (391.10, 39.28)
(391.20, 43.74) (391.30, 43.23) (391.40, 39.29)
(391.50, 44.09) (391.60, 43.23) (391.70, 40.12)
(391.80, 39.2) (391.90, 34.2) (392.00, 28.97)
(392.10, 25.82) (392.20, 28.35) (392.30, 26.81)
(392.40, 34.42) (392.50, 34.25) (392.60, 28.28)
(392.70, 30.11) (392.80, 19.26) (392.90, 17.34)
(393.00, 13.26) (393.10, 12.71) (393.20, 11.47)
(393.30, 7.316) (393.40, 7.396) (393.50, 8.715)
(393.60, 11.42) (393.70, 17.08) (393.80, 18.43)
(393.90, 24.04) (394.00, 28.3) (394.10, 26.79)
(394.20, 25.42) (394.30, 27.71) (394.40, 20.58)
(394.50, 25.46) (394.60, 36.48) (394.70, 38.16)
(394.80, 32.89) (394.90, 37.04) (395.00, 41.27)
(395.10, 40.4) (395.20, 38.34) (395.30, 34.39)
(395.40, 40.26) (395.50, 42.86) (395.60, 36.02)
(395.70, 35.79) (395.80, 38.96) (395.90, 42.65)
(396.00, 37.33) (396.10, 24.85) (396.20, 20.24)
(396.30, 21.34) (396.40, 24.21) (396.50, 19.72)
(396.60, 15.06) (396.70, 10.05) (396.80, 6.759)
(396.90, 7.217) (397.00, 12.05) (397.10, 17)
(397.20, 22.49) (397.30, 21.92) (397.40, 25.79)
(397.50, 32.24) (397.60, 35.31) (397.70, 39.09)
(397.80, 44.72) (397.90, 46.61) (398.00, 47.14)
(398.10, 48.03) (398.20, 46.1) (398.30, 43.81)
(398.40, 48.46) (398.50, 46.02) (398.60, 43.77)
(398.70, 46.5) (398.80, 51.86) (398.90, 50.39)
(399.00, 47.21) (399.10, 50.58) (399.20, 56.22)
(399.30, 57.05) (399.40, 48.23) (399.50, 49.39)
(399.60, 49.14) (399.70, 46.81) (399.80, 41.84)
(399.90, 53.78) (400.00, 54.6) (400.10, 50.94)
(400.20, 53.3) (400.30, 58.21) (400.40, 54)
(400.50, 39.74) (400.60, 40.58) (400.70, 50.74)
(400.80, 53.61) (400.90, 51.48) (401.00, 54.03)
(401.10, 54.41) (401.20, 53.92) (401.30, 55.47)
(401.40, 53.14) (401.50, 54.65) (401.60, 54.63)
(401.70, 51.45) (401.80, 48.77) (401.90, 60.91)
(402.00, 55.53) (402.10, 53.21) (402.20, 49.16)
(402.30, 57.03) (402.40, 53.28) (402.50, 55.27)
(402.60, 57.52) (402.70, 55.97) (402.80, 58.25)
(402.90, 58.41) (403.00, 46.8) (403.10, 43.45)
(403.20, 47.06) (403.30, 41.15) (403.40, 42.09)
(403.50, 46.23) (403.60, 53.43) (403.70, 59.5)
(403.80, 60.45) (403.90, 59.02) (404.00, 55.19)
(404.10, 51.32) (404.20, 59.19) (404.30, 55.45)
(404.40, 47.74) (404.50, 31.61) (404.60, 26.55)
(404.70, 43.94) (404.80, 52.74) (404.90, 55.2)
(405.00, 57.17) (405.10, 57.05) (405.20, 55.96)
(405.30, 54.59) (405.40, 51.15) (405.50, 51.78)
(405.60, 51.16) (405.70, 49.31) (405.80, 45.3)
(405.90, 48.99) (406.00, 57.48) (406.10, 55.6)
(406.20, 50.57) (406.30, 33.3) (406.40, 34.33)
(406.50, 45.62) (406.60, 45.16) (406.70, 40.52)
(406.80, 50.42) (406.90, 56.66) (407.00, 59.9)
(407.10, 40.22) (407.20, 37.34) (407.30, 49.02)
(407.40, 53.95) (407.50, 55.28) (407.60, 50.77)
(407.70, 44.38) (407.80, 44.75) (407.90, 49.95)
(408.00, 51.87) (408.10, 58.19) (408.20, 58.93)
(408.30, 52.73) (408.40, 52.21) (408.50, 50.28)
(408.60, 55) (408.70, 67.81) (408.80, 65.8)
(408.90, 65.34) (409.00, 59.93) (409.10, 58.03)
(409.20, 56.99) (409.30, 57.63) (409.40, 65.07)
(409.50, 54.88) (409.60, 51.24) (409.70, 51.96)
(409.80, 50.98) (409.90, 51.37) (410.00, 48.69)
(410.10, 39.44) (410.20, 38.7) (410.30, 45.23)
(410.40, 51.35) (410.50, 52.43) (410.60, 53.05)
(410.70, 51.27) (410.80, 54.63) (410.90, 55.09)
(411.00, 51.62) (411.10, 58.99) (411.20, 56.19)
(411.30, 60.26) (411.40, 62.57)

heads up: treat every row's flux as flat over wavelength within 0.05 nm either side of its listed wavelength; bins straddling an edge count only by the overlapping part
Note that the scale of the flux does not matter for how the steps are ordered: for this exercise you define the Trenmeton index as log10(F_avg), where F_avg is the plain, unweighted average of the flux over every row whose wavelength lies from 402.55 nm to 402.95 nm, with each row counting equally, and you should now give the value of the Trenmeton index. 1.76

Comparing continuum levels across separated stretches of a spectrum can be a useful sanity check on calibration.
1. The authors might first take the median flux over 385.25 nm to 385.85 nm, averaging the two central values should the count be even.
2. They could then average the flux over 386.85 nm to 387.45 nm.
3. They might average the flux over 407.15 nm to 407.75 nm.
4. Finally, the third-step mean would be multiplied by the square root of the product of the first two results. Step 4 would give 1256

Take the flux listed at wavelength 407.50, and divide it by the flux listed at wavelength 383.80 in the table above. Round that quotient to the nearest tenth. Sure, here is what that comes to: 3.6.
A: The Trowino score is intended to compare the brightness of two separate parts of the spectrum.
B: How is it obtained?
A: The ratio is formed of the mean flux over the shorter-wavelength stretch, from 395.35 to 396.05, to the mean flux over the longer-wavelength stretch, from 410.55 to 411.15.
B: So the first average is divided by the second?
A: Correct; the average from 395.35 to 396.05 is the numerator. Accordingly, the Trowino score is 0.72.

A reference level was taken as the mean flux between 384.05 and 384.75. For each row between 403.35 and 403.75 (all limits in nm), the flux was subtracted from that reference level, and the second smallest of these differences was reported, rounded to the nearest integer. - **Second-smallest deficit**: -23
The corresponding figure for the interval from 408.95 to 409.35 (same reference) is -28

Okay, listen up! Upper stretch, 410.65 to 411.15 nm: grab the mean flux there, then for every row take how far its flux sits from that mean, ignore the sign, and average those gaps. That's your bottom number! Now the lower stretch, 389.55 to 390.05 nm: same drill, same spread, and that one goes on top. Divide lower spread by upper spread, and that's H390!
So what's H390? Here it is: 1.1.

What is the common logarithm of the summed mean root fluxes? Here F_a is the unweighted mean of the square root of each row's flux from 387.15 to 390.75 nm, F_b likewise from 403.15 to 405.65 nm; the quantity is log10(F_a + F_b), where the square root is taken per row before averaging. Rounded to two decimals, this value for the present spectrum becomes 1.10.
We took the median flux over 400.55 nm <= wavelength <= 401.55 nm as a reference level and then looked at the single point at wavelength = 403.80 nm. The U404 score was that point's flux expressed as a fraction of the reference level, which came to 1.1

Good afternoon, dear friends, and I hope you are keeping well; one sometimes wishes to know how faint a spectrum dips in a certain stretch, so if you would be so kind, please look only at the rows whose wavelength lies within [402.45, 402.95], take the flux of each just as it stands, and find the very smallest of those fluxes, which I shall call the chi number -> 55.27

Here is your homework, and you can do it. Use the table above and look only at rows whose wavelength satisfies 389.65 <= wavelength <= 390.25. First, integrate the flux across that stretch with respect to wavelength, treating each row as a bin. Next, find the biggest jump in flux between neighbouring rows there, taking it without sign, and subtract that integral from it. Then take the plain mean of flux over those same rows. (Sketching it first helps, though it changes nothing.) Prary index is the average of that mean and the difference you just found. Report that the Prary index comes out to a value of 10.3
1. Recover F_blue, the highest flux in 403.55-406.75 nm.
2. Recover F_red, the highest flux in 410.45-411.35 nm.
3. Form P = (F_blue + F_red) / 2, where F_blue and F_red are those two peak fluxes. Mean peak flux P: 60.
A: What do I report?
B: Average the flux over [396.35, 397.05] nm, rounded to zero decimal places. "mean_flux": 14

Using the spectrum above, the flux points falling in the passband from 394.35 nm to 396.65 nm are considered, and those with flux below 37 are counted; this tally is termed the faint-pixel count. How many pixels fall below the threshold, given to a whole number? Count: 13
